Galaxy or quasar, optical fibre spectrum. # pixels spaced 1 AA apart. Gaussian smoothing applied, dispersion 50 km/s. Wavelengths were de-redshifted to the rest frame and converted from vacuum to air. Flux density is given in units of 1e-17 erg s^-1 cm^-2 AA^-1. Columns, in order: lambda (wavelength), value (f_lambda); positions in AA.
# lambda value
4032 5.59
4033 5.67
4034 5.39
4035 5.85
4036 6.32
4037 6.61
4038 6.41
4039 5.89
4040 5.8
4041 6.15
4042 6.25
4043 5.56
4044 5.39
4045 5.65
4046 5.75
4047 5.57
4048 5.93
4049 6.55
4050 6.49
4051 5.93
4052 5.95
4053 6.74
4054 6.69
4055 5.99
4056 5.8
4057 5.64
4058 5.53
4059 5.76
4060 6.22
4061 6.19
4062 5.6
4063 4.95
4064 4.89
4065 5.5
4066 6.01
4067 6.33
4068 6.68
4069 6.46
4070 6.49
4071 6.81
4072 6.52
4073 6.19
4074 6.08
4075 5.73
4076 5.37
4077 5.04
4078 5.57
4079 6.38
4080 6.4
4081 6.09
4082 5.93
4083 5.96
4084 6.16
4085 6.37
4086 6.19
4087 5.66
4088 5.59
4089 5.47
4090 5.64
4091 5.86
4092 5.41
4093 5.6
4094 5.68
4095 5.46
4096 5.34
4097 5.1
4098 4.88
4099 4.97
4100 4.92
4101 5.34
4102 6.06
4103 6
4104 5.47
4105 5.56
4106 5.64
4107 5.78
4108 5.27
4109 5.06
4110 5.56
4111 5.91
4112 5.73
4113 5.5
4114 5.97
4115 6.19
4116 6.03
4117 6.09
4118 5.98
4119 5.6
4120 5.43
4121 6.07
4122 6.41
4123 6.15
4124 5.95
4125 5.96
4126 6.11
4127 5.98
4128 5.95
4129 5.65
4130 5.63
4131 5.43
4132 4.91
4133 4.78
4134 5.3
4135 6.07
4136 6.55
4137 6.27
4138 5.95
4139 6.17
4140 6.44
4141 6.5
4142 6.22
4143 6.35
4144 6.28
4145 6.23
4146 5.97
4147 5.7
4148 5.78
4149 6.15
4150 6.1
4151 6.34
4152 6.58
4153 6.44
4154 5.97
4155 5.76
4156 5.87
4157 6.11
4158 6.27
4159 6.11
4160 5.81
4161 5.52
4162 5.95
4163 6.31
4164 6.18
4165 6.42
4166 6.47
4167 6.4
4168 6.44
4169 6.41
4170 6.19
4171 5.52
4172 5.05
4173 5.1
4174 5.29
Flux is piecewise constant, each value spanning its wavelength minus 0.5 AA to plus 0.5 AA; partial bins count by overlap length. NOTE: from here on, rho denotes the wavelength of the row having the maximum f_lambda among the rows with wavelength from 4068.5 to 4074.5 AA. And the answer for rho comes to 4071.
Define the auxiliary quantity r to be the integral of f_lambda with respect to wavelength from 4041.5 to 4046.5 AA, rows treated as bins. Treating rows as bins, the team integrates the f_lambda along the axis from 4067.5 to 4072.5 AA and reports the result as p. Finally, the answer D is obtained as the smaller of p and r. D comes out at 28.6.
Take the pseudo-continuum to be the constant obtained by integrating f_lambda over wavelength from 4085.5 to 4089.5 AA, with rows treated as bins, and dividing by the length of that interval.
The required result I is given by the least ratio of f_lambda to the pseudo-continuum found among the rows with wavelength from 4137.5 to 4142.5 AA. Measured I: 1.04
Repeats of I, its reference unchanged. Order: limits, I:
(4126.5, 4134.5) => 0.83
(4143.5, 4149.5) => 1.00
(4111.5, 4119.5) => 0.96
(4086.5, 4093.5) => 0.94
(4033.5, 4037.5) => 0.94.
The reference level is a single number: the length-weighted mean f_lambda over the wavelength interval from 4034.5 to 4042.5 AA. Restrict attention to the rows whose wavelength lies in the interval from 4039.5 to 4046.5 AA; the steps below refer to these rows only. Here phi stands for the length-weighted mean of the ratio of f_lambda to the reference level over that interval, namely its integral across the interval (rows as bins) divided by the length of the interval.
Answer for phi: 0.94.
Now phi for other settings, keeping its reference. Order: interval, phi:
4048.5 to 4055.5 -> 1.03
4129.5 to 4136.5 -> 0.90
